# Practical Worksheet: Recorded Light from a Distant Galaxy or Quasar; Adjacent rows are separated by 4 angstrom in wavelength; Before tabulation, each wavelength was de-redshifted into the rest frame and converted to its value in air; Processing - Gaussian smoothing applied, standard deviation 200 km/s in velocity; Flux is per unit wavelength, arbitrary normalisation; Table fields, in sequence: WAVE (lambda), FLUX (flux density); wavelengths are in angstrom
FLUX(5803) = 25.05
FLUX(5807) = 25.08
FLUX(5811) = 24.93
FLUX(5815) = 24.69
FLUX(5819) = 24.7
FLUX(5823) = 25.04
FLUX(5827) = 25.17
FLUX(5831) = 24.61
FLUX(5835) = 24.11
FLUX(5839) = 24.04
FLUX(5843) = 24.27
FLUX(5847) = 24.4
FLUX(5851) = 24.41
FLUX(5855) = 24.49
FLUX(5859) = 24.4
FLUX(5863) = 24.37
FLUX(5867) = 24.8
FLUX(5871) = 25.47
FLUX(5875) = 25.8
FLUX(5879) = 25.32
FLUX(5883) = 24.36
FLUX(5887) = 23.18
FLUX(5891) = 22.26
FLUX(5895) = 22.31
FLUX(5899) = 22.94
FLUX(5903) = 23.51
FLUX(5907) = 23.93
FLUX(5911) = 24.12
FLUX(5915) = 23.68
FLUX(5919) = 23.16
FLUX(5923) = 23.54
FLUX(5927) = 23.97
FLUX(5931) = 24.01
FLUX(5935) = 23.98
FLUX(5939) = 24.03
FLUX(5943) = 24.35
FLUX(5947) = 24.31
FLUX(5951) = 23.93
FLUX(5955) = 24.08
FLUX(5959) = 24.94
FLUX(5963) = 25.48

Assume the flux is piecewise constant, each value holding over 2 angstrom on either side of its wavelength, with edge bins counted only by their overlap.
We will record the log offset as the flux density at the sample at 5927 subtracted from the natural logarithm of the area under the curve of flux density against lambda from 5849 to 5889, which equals -17.1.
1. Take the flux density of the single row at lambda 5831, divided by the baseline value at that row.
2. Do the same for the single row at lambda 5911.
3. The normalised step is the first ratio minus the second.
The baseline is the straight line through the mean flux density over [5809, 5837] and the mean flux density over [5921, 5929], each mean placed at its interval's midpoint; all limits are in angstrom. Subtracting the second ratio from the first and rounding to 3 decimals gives -0.012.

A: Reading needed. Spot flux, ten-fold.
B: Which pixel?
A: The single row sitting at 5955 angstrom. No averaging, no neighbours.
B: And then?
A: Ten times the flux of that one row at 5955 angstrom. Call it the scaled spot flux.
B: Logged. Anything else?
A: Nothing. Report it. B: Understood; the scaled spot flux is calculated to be 241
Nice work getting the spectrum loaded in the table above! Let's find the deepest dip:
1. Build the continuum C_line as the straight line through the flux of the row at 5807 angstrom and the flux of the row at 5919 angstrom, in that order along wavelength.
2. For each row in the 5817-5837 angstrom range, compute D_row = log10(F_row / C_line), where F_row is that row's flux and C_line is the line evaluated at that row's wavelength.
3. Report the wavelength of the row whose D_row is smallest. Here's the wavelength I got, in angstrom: 5835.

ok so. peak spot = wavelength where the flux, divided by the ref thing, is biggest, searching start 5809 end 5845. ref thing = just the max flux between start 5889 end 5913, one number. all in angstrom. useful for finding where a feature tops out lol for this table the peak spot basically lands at 5827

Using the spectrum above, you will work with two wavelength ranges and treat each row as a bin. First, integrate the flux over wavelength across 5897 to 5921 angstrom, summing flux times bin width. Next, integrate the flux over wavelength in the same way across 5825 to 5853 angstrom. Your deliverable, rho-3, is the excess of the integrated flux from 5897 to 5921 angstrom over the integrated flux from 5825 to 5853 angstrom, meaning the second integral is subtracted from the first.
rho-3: -119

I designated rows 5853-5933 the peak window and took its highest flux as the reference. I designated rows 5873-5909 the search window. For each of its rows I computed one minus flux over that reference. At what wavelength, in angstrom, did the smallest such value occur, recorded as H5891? 5875 angstrom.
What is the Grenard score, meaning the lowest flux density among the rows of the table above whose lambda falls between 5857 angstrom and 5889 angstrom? 23.18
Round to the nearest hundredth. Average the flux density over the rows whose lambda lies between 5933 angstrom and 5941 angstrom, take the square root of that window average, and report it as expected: 4.90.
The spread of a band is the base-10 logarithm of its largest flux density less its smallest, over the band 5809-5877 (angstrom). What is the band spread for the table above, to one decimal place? 0.2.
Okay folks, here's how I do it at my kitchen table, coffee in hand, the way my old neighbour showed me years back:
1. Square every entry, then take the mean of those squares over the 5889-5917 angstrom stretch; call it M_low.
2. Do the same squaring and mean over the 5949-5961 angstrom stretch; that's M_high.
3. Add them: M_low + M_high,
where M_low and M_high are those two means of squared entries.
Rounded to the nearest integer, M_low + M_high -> 1133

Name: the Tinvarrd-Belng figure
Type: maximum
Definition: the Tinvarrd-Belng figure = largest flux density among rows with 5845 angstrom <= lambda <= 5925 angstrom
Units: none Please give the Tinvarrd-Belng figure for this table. 25.8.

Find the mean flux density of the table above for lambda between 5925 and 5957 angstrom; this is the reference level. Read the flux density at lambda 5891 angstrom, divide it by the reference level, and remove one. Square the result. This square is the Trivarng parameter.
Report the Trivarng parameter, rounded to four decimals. 0.0057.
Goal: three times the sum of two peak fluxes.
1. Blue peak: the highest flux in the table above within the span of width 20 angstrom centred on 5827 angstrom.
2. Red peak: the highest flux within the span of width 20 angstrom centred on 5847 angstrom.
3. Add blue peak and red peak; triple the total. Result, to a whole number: 149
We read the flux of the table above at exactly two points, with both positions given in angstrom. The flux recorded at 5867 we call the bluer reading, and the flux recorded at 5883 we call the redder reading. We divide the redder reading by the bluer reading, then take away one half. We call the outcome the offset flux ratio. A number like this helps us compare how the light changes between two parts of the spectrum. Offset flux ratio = 0.48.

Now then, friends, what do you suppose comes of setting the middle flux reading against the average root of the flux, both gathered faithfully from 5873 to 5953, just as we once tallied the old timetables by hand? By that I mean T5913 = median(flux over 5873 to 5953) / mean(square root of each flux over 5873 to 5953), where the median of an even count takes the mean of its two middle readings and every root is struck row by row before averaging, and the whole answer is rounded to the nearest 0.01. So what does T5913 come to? 4.91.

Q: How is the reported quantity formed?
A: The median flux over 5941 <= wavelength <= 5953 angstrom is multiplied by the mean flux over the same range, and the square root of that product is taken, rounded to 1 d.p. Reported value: 24.3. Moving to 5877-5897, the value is 23.3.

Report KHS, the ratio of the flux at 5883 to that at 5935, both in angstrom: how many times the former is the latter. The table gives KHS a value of 1.02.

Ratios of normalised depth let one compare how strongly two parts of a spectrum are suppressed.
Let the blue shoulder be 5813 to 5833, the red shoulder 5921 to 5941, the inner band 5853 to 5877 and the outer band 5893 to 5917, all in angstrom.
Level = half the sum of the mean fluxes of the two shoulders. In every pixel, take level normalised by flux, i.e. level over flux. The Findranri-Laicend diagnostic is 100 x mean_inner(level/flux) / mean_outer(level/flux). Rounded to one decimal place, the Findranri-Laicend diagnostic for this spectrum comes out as 94.1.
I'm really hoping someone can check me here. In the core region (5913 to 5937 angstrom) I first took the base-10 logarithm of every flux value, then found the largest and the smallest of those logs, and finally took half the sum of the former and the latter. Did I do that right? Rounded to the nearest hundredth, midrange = 1.37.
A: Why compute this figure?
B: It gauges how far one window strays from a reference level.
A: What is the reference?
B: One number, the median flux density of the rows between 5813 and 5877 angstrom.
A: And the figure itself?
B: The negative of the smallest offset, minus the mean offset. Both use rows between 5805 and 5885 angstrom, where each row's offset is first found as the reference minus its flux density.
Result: 1.4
